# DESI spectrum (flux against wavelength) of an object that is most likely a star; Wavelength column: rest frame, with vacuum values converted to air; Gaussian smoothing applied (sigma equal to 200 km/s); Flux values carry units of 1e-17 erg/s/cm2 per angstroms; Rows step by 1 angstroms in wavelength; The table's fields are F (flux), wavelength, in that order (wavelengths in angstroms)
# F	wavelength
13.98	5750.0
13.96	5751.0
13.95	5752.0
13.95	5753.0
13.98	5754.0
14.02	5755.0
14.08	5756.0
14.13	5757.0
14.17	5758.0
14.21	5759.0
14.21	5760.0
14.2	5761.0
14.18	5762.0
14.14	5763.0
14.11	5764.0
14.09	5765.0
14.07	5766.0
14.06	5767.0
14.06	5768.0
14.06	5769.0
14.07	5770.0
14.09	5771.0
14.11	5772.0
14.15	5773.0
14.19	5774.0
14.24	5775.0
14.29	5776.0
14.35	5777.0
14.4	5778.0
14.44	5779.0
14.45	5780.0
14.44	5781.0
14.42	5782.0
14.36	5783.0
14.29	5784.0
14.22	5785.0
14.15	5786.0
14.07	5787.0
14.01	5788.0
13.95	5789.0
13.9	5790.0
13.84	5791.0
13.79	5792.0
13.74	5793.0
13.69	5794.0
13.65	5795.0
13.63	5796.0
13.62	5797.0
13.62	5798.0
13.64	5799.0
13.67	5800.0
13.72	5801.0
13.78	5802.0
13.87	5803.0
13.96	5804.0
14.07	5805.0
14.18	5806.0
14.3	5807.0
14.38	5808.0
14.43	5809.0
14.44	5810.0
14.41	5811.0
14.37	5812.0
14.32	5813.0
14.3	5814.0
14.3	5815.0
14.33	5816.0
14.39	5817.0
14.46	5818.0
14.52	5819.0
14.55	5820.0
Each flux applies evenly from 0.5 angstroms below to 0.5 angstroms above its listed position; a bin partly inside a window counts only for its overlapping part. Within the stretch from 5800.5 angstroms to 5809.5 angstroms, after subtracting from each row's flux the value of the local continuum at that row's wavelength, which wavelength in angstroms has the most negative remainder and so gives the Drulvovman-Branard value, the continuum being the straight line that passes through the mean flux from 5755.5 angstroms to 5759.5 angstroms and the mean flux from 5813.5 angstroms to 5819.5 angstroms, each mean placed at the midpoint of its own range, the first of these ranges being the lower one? 5801.0 angstroms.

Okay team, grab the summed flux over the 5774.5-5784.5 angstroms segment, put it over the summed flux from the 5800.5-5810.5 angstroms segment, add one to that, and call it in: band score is 2.02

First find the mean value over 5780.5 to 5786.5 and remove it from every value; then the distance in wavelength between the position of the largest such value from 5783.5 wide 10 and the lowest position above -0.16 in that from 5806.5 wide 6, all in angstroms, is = 26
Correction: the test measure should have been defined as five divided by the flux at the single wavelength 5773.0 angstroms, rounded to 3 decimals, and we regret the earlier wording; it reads 0.353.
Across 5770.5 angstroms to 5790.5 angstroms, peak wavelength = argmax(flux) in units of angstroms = 5780.0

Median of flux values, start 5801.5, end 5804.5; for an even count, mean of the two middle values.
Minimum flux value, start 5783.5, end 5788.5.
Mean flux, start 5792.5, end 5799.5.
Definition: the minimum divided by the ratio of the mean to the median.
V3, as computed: 14.2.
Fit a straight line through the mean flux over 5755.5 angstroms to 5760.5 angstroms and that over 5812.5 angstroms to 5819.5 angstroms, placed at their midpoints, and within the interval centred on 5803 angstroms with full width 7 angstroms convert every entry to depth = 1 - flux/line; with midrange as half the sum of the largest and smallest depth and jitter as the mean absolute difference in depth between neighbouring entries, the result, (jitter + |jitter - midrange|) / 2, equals 0.014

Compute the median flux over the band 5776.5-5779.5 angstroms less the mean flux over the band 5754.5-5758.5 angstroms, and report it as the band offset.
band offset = 0.3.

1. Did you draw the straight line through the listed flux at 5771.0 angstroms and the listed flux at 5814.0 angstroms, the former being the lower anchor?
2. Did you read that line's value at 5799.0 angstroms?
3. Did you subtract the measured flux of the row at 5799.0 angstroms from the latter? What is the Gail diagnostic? 0.59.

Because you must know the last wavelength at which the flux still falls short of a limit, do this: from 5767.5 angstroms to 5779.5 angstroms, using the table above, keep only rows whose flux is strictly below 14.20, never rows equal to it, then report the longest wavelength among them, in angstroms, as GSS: 5774.0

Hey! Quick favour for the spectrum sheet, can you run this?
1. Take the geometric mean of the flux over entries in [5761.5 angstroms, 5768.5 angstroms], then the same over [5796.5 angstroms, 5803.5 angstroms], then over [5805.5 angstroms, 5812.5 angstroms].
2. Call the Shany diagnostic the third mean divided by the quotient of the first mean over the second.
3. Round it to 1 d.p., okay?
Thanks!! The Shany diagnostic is 14.0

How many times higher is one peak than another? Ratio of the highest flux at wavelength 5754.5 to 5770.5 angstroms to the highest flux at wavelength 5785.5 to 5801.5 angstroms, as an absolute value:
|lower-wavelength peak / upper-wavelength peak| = 1.00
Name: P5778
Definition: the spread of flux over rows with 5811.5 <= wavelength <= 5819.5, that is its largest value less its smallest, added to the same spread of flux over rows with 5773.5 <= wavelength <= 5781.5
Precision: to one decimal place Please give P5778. 0.5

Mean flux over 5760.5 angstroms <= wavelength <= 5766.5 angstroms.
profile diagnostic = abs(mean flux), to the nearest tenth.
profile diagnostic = 14.1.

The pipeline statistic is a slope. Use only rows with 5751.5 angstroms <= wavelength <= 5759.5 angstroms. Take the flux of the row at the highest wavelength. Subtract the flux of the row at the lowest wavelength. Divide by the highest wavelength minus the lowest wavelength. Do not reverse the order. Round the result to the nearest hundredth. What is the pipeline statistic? 0.04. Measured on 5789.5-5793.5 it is -0.05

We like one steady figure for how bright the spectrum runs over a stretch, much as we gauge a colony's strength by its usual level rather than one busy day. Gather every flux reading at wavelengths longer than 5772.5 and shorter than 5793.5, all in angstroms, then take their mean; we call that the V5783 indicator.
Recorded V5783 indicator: 14.2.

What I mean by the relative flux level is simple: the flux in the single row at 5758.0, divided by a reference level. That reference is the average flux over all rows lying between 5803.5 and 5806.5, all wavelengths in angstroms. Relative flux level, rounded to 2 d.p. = 1.01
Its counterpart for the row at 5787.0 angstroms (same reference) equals 1.00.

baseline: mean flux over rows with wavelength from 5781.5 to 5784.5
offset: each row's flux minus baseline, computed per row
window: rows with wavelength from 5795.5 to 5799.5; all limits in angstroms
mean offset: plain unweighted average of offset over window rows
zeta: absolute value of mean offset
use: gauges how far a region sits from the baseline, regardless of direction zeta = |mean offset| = 0.7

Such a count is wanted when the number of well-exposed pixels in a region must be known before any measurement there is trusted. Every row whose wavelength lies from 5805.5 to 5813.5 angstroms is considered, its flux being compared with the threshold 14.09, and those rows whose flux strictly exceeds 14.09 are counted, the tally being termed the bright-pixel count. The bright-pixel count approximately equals 8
